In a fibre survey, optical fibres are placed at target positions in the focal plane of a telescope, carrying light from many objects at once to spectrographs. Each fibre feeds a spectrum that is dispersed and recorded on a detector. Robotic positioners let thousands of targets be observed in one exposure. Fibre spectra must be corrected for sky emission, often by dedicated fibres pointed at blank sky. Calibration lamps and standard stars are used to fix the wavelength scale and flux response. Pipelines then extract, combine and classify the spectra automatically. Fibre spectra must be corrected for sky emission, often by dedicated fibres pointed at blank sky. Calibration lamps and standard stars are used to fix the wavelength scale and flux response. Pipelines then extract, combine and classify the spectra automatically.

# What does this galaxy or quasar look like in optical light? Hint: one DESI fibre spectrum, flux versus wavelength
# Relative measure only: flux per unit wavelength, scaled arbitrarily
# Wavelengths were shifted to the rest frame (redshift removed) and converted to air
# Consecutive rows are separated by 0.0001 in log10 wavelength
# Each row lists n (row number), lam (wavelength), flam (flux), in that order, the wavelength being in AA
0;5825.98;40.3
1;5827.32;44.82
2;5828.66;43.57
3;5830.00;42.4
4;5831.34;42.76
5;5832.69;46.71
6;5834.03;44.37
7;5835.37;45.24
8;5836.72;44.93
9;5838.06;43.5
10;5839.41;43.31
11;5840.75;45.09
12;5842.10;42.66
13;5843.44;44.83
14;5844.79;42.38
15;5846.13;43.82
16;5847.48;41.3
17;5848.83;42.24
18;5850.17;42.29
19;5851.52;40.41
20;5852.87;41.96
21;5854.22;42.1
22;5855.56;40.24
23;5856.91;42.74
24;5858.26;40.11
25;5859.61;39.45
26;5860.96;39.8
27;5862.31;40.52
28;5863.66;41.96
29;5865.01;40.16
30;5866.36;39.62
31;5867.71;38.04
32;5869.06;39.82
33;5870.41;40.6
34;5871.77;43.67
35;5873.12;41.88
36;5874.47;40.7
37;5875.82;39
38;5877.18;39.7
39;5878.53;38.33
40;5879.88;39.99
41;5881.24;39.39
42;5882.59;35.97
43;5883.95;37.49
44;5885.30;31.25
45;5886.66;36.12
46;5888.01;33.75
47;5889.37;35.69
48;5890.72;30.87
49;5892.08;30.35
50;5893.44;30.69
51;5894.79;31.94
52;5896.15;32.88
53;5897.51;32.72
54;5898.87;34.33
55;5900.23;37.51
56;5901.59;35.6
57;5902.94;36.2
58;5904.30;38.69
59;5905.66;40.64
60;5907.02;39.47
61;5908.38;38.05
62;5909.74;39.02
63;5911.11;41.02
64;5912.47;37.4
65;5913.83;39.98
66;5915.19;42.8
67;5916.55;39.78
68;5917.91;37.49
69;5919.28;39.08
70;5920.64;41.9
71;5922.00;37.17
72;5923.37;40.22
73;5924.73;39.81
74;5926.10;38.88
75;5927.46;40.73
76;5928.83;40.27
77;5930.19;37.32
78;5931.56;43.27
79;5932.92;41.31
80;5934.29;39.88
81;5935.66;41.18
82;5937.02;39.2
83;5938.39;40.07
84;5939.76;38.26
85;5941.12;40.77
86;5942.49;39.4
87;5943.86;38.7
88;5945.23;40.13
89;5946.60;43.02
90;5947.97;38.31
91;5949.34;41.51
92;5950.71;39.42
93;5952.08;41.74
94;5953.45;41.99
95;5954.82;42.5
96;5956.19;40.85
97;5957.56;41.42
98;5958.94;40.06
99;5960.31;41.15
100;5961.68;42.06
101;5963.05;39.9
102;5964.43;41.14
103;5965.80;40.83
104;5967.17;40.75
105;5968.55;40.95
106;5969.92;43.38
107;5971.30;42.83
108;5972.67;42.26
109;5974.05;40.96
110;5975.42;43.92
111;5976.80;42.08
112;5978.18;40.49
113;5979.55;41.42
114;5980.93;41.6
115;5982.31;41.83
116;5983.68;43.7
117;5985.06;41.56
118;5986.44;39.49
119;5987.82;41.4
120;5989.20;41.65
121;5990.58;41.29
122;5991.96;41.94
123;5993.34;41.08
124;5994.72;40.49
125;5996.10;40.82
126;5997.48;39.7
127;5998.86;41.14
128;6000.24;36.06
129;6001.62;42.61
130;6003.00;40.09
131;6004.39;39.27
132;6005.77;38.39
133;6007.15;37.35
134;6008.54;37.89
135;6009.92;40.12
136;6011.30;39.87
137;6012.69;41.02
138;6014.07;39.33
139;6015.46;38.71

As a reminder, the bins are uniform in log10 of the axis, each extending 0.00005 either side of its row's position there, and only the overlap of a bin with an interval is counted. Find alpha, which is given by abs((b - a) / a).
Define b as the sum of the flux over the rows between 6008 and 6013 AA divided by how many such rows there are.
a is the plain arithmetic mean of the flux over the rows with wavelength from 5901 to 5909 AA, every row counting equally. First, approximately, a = 38.1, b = 39.7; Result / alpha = 0.04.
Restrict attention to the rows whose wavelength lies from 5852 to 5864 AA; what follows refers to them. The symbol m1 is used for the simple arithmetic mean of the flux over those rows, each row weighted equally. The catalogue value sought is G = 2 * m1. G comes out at 82.0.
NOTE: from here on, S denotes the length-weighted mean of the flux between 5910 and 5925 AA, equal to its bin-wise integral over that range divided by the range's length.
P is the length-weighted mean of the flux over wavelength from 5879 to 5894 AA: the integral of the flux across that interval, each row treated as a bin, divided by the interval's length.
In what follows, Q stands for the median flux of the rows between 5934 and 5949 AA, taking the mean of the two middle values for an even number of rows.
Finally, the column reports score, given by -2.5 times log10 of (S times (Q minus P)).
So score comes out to -5.8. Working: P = 34.8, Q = 39.9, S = 39.7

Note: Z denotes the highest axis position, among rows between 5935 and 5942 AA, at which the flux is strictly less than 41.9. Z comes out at 5941.12 AA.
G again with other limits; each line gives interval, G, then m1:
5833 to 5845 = 88.1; 44.0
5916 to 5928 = 78.9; 39.5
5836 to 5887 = 81.4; 40.7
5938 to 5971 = 81.5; 40.8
